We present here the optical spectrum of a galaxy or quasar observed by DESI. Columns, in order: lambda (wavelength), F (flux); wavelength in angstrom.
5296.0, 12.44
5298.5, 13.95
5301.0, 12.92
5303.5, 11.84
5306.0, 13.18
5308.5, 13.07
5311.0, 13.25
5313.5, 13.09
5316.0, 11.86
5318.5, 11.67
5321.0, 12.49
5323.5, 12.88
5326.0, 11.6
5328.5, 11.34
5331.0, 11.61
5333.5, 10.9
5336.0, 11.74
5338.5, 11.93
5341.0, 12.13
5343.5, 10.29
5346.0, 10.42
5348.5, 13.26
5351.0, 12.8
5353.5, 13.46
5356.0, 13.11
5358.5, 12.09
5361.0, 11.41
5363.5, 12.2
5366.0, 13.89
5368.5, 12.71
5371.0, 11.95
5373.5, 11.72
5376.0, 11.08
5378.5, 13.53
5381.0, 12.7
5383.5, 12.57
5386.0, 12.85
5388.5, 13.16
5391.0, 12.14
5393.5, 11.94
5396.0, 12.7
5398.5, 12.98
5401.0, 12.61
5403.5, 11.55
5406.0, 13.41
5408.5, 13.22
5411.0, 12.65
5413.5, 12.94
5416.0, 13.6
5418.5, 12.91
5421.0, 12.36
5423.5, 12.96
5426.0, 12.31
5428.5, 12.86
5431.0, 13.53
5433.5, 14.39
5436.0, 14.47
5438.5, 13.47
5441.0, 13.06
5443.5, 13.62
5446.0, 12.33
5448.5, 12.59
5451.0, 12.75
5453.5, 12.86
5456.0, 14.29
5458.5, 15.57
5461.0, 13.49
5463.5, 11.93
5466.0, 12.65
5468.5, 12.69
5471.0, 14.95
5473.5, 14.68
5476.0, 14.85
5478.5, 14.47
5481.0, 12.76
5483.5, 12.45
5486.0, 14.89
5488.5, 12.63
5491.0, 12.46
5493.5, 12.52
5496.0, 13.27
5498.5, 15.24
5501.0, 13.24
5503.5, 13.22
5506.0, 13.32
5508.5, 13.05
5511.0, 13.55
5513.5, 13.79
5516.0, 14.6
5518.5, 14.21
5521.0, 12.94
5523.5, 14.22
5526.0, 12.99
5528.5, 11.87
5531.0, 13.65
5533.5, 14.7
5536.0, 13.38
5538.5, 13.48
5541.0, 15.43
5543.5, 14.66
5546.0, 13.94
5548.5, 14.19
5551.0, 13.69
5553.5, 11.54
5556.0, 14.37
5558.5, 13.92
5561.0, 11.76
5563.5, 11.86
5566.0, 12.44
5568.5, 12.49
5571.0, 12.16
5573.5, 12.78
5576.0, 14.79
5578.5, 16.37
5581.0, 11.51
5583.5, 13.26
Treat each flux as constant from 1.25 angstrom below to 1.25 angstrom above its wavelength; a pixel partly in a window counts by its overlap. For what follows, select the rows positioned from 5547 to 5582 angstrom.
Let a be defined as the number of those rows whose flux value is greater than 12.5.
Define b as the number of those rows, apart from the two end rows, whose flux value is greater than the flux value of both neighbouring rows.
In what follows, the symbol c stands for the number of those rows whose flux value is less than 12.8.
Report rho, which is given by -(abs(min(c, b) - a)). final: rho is -4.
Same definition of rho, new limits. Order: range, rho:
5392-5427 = -6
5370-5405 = -5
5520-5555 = -10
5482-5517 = -9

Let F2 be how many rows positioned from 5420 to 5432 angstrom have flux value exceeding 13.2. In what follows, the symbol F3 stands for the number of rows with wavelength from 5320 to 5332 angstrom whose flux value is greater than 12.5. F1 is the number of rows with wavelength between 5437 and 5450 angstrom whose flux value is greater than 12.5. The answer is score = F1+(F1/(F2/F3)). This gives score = 8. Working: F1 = 4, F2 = 1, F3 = 1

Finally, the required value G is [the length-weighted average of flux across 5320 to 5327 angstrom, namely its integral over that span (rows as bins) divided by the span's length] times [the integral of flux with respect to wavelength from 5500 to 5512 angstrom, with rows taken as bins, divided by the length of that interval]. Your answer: 164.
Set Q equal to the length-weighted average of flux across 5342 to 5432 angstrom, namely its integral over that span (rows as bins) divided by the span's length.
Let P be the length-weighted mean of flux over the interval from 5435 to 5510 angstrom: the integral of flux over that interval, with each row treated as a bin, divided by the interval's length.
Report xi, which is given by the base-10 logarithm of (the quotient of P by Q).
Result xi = 0.03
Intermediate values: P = 13.5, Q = 12.55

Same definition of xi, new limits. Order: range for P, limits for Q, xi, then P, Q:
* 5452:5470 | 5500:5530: 0.00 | 13.4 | 13.42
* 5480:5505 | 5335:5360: 0.04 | 13.3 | 12.12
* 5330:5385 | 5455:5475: -0.05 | 12.2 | 13.79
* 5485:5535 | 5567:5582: 0.00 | 13.5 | 13.37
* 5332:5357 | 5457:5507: -0.05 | 12.0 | 13.57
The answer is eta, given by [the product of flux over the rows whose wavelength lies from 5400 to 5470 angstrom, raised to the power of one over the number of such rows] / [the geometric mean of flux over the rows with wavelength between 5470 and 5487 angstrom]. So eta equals 0.93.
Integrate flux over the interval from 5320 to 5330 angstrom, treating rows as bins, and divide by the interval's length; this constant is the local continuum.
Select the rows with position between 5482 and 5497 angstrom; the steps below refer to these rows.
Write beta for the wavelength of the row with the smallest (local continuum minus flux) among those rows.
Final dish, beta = 5486.0 angstrom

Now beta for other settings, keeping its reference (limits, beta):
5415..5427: 5416.0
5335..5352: 5348.5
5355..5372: 5366.0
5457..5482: 5458.5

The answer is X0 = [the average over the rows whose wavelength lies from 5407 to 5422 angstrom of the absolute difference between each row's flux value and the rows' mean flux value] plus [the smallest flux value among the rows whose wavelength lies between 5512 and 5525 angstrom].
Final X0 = 13.2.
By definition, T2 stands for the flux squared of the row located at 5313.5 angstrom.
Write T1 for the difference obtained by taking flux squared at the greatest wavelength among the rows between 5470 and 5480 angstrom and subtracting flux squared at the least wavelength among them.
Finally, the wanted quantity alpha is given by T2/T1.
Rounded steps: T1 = -14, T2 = 171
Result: -12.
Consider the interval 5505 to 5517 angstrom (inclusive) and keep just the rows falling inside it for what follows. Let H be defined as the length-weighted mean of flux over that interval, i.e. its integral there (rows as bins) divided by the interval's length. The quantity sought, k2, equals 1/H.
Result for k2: 0.073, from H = 13.6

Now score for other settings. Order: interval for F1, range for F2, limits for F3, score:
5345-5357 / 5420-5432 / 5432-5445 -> 24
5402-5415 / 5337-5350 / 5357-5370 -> 12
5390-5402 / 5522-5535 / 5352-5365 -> 5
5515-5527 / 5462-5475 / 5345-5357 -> 15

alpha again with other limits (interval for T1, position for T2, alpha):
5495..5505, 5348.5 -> -133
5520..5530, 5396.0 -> -6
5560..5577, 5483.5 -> 2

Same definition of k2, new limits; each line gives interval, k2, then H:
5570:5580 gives 0.071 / 14.0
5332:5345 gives 0.088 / 11.4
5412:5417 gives 0.076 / 13.2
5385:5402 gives 0.079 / 12.6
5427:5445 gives 0.074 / 13.6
